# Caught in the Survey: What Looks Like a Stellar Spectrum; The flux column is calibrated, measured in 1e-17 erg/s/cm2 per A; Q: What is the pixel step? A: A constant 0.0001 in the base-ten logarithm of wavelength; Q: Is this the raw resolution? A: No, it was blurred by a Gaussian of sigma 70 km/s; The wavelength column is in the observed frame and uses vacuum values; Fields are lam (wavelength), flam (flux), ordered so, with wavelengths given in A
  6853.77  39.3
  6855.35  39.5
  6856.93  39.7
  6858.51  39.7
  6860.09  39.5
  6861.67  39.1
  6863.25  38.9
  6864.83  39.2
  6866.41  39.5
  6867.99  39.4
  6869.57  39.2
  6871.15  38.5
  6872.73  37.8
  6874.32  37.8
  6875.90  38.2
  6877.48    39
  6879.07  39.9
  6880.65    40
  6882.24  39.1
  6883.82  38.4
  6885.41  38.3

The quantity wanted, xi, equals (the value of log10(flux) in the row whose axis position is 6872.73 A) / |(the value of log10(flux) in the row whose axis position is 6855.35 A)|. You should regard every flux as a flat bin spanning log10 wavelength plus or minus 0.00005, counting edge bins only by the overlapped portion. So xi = 0.99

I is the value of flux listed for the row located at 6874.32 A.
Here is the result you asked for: 37.8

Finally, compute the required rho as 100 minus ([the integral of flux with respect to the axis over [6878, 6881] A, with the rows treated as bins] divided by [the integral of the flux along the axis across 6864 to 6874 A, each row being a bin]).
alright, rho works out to 99.7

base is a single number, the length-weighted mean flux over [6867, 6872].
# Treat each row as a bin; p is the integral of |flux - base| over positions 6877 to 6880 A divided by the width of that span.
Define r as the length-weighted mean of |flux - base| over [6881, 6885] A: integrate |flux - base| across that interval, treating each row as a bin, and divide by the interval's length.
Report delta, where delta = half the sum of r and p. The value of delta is 0.48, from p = 0.5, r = 0.45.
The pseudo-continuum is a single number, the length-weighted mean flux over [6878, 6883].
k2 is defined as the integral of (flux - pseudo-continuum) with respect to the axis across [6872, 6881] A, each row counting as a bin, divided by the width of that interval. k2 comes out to -0.8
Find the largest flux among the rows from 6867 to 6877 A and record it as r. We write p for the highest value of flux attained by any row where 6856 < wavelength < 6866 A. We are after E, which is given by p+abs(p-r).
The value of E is 40.0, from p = 39.7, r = 39.4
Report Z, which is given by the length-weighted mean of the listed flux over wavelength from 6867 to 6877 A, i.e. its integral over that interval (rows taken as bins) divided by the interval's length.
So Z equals 38.5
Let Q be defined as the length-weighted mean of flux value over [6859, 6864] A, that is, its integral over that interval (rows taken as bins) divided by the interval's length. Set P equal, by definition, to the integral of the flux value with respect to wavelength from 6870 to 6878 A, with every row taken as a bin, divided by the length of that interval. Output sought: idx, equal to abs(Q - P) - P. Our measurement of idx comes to -37.4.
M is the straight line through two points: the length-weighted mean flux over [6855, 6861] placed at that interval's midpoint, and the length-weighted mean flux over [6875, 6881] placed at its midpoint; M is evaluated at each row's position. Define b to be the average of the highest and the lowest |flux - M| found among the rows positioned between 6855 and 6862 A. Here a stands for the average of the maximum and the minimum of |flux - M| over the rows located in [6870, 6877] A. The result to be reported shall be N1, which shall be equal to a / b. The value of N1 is 5.22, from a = 1.18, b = 0.23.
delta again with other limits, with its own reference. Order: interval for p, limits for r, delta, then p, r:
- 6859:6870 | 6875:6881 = 0.45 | 0.2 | 0.67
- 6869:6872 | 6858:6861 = 0.43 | 0.4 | 0.48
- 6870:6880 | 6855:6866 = 0.57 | 0.8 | 0.33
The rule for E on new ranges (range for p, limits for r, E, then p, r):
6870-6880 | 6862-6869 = 40.3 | 39.9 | 39.5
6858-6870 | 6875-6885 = 40.0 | 39.7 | 40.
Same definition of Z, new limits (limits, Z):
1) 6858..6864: 39.3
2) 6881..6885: 38.8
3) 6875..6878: 38.6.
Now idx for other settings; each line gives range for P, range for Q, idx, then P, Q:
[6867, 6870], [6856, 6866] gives -39.4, 39.4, 39.4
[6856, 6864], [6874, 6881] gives -39.0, 39.4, 39.0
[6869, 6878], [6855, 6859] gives -37.2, 38.4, 39.6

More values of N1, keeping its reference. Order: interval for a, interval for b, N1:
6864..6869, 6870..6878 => 0.15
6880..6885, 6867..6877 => 0.57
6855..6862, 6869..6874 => 0.27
